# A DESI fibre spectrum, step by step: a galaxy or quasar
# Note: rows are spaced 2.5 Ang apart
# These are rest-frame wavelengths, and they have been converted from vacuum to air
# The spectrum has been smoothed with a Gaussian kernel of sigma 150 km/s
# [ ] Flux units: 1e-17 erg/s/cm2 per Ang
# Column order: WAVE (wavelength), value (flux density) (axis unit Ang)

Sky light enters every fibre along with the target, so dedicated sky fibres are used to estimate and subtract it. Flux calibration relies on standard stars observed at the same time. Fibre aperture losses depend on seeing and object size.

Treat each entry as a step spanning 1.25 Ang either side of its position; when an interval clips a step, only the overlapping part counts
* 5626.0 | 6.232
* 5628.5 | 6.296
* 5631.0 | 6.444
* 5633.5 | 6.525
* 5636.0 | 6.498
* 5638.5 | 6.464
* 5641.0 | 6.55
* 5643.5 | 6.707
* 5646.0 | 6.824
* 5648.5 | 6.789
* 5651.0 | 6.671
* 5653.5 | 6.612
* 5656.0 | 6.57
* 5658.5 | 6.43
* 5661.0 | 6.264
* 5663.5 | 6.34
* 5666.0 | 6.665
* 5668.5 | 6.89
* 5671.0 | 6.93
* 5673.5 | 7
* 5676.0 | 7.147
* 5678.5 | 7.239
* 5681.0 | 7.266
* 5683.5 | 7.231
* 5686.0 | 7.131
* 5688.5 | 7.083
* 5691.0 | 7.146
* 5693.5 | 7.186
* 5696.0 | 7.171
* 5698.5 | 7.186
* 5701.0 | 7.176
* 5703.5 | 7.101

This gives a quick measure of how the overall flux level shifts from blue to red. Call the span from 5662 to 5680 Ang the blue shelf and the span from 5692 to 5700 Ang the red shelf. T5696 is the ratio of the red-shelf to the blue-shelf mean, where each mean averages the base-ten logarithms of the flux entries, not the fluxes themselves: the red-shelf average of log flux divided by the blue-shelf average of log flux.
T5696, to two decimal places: 1.02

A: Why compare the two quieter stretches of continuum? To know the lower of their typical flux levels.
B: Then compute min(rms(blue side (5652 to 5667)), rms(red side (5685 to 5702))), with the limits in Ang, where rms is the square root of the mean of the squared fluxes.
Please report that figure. 6.48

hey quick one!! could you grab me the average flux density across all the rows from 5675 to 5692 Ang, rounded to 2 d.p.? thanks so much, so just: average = 7.18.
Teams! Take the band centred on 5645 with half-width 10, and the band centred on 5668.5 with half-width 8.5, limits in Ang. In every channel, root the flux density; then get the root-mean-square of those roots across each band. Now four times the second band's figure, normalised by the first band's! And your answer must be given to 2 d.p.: 4.03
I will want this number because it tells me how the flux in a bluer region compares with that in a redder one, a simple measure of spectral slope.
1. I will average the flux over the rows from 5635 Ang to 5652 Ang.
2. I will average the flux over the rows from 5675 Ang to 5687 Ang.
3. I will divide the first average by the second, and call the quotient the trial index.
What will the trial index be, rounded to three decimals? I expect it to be 0.922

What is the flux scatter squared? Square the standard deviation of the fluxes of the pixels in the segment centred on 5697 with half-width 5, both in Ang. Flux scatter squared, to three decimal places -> 0.000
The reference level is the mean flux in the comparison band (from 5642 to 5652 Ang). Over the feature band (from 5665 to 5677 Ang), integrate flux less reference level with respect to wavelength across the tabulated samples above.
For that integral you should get 2.2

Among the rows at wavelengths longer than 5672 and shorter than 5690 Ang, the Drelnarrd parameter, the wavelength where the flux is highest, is 5681.0 Ang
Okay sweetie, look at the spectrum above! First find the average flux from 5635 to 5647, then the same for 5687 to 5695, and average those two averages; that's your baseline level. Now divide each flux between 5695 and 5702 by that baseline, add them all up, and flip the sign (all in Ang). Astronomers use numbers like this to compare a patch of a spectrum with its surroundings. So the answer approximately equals -3.1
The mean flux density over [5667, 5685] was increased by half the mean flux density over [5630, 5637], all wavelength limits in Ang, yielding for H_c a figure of 10.3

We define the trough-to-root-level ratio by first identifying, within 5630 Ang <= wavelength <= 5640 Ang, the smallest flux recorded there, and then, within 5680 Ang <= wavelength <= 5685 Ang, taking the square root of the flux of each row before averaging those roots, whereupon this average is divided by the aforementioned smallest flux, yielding 0.418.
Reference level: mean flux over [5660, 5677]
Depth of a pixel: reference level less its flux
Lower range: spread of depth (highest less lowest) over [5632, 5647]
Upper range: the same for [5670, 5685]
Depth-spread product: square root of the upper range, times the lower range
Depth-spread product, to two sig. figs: 0.21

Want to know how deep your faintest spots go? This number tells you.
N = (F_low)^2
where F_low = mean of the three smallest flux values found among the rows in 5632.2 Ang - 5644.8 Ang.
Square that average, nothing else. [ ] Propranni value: 42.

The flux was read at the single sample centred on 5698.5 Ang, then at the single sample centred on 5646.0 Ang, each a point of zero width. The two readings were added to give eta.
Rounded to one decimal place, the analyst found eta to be 14.0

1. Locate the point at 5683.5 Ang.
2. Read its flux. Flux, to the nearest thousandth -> 7.231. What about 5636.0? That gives 6.498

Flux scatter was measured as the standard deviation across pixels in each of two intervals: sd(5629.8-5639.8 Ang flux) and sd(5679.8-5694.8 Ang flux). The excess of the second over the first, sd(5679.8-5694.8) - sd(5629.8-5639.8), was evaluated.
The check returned 0.03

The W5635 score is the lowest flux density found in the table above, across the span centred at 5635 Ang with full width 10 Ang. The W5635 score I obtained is 6.444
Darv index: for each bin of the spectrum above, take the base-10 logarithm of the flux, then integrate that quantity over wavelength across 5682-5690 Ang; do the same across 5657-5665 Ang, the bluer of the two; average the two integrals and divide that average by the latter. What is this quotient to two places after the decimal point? 1.03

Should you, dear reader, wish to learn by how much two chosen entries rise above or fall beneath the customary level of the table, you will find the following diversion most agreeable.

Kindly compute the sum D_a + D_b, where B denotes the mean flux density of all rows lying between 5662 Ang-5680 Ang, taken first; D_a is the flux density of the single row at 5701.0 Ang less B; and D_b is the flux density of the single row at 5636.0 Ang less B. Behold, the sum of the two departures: -0.1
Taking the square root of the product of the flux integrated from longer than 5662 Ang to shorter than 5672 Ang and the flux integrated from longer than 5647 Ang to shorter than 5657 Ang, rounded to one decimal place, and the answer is 66.8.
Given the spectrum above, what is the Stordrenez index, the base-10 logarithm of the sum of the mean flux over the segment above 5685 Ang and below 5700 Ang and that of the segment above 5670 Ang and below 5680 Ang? 1.153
